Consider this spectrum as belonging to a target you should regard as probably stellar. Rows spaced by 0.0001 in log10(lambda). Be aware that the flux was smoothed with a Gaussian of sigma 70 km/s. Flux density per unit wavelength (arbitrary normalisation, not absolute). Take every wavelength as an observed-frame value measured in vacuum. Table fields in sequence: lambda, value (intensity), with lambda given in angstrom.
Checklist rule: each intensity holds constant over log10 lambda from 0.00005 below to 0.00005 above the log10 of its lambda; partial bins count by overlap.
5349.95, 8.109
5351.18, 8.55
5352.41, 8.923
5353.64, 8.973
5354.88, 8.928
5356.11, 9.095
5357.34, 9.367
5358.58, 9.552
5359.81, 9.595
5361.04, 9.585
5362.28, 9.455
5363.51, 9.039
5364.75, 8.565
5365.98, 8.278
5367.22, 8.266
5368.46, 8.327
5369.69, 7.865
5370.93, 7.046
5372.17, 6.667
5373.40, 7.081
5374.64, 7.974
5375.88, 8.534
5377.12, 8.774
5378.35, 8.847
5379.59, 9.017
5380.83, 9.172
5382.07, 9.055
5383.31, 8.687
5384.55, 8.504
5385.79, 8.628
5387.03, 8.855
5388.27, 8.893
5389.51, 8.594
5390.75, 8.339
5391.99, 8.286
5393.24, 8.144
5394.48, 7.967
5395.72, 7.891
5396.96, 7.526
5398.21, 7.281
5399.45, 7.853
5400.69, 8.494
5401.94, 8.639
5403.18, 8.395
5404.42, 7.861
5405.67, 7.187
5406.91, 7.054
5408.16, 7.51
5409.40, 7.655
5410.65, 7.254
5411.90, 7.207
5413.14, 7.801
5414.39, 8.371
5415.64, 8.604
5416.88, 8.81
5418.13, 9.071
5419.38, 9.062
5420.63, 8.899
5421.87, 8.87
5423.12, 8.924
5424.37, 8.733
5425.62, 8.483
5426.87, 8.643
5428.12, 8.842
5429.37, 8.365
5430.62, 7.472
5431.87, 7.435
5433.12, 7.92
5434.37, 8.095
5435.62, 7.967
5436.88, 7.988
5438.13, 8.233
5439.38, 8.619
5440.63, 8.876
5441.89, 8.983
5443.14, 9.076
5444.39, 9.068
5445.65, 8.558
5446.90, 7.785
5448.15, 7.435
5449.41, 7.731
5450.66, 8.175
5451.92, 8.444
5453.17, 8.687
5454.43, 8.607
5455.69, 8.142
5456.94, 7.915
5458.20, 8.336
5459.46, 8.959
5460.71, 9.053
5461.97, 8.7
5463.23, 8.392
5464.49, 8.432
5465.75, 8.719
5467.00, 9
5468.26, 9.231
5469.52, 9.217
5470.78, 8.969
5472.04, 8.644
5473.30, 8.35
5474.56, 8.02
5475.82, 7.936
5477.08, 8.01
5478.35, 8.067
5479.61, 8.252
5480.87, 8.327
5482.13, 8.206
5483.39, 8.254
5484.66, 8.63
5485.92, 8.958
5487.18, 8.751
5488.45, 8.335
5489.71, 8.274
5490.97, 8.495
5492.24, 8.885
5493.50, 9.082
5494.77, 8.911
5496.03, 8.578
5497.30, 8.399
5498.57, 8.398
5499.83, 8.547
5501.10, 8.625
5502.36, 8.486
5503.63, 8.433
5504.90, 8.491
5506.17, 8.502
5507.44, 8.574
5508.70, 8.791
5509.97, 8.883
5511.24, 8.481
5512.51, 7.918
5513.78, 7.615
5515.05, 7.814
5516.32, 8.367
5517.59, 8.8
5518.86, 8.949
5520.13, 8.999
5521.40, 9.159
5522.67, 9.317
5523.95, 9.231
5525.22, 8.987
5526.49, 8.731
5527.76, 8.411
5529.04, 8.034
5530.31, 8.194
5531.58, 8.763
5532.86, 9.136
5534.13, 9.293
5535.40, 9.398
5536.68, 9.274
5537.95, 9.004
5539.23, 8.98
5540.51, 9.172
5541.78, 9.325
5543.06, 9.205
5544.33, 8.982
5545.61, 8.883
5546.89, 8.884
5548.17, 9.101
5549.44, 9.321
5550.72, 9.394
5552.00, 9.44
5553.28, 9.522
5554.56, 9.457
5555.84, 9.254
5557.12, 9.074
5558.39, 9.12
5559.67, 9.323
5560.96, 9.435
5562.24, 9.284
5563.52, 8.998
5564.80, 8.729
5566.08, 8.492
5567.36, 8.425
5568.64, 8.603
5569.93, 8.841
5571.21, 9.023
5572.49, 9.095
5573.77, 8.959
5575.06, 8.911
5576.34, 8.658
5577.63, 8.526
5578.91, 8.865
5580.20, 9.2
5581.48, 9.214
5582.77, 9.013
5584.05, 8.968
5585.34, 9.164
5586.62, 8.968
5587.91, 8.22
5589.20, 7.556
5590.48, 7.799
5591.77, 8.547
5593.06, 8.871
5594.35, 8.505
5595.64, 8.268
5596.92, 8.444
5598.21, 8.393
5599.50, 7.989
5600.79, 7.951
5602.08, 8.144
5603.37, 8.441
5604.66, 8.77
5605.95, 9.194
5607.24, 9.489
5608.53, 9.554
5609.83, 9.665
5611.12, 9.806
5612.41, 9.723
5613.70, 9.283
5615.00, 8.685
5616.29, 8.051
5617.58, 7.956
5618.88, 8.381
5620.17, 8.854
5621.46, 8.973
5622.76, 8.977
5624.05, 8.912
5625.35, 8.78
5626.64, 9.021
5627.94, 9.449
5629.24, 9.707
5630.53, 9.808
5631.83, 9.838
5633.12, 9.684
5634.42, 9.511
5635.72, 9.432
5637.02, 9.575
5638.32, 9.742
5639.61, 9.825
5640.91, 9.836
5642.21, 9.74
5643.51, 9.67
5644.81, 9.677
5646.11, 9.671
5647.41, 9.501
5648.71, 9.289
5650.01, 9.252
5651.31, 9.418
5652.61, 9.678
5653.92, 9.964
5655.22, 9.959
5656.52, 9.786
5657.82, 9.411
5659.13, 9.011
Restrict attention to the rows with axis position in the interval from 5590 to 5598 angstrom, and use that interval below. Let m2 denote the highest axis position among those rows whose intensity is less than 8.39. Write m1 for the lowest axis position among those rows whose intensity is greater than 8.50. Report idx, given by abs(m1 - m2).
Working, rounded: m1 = 5591.77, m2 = 5595.64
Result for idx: 3.9 angstrom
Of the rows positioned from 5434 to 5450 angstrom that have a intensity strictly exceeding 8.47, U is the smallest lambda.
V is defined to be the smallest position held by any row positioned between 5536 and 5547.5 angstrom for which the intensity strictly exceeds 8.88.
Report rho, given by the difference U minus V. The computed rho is -97.3 angstrom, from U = 5439.38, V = 5536.68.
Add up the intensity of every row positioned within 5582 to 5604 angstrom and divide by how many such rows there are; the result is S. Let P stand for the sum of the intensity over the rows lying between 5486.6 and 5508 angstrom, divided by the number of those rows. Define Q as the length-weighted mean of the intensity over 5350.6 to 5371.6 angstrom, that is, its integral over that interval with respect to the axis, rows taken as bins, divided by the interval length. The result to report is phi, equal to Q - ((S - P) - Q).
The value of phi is 17.7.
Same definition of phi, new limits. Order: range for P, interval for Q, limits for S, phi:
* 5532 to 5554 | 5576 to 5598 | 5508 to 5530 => 17.8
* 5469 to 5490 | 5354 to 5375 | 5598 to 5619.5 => 16.7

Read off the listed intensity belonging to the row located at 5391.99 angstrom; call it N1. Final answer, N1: 8.286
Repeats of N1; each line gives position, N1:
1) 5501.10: 8.625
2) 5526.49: 8.731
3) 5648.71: 9.289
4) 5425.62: 8.483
